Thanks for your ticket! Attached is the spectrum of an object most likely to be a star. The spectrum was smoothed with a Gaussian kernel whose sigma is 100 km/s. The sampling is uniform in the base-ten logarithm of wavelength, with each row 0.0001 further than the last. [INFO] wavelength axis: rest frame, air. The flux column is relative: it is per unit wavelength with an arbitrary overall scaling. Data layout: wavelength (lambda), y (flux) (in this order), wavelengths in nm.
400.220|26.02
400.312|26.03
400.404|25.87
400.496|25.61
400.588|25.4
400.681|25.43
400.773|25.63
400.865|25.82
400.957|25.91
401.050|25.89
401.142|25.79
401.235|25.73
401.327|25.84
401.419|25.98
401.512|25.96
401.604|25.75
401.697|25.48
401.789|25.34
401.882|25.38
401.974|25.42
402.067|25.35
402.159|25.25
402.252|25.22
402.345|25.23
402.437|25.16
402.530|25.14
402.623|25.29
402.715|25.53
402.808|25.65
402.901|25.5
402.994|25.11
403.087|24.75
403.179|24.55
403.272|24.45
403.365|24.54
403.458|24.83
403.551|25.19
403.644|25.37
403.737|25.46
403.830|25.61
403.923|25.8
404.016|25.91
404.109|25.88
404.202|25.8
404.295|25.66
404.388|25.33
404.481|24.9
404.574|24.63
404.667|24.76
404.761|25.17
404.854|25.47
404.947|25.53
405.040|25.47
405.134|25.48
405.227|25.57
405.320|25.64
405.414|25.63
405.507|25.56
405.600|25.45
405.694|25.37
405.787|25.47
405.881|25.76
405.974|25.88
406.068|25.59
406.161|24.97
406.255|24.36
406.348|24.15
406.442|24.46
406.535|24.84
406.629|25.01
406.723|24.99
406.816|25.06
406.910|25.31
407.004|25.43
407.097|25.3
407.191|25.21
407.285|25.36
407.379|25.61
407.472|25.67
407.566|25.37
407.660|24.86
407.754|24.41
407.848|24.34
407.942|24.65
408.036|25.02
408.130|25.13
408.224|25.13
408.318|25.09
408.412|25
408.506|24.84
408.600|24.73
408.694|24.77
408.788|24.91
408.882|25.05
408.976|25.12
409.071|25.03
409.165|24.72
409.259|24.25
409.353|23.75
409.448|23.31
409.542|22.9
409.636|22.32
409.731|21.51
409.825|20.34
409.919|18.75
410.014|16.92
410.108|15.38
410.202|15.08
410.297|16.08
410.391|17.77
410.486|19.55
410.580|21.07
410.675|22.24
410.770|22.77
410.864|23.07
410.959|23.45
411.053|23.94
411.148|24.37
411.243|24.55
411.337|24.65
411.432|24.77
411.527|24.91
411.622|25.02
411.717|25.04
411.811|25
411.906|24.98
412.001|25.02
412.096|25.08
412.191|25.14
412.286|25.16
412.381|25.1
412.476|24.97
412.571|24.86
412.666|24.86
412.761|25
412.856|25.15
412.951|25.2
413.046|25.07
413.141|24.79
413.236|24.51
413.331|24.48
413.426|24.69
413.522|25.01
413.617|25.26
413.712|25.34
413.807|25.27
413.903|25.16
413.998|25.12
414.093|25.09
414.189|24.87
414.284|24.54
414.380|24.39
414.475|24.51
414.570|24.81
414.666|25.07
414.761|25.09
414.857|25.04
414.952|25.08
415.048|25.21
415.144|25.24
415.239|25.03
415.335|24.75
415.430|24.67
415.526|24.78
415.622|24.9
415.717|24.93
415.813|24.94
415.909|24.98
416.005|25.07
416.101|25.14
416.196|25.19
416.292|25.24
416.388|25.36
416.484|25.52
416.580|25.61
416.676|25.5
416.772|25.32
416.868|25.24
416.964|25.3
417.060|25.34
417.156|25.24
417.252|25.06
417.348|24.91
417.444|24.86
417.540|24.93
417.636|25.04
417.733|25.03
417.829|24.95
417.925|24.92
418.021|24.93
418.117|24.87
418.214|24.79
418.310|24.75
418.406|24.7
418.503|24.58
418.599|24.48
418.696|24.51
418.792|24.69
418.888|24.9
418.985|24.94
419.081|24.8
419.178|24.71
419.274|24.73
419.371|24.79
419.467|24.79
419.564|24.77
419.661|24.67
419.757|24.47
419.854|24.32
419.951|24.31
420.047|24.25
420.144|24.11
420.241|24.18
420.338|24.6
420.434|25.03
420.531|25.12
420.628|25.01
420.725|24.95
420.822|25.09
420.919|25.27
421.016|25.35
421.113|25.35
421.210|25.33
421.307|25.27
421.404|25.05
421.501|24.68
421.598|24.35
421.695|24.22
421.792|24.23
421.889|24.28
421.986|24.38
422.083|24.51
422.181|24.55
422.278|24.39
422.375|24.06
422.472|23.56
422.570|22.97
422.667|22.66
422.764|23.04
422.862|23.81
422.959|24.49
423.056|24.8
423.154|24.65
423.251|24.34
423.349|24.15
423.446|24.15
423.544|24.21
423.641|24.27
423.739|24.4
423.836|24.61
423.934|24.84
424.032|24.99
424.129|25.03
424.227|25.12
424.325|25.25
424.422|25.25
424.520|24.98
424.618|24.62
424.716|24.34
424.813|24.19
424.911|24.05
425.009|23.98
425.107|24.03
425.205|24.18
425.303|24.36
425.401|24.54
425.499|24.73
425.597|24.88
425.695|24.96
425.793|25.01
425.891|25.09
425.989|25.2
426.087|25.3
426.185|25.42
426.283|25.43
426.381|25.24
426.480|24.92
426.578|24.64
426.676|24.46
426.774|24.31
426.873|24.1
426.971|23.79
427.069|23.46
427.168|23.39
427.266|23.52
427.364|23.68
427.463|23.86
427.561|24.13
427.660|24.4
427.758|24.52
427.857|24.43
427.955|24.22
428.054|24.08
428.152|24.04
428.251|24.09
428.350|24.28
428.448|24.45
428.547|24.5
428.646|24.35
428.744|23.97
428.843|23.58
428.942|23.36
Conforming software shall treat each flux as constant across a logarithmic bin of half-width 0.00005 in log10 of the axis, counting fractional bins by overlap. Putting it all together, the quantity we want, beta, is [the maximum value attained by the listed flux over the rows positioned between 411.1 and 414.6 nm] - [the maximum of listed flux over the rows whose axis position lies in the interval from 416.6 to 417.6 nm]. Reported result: -0.16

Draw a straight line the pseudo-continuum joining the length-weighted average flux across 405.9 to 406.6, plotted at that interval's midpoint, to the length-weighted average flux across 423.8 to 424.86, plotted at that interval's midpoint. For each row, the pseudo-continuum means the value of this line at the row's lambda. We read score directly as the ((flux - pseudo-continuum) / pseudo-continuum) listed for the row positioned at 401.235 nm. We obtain 0.030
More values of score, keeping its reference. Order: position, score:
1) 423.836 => -0.009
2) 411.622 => 0.004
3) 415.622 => 0.000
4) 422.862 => -0.042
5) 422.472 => -0.052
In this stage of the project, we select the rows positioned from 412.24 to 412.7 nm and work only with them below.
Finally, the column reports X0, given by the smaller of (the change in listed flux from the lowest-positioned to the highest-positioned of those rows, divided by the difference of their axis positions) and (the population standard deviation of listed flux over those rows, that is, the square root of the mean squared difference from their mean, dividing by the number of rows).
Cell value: -0.8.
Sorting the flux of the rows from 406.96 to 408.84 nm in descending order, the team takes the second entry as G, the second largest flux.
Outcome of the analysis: 25.61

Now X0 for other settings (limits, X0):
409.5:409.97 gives -11.0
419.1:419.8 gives -0.4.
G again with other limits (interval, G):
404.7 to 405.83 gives 25.63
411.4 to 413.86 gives 25.27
